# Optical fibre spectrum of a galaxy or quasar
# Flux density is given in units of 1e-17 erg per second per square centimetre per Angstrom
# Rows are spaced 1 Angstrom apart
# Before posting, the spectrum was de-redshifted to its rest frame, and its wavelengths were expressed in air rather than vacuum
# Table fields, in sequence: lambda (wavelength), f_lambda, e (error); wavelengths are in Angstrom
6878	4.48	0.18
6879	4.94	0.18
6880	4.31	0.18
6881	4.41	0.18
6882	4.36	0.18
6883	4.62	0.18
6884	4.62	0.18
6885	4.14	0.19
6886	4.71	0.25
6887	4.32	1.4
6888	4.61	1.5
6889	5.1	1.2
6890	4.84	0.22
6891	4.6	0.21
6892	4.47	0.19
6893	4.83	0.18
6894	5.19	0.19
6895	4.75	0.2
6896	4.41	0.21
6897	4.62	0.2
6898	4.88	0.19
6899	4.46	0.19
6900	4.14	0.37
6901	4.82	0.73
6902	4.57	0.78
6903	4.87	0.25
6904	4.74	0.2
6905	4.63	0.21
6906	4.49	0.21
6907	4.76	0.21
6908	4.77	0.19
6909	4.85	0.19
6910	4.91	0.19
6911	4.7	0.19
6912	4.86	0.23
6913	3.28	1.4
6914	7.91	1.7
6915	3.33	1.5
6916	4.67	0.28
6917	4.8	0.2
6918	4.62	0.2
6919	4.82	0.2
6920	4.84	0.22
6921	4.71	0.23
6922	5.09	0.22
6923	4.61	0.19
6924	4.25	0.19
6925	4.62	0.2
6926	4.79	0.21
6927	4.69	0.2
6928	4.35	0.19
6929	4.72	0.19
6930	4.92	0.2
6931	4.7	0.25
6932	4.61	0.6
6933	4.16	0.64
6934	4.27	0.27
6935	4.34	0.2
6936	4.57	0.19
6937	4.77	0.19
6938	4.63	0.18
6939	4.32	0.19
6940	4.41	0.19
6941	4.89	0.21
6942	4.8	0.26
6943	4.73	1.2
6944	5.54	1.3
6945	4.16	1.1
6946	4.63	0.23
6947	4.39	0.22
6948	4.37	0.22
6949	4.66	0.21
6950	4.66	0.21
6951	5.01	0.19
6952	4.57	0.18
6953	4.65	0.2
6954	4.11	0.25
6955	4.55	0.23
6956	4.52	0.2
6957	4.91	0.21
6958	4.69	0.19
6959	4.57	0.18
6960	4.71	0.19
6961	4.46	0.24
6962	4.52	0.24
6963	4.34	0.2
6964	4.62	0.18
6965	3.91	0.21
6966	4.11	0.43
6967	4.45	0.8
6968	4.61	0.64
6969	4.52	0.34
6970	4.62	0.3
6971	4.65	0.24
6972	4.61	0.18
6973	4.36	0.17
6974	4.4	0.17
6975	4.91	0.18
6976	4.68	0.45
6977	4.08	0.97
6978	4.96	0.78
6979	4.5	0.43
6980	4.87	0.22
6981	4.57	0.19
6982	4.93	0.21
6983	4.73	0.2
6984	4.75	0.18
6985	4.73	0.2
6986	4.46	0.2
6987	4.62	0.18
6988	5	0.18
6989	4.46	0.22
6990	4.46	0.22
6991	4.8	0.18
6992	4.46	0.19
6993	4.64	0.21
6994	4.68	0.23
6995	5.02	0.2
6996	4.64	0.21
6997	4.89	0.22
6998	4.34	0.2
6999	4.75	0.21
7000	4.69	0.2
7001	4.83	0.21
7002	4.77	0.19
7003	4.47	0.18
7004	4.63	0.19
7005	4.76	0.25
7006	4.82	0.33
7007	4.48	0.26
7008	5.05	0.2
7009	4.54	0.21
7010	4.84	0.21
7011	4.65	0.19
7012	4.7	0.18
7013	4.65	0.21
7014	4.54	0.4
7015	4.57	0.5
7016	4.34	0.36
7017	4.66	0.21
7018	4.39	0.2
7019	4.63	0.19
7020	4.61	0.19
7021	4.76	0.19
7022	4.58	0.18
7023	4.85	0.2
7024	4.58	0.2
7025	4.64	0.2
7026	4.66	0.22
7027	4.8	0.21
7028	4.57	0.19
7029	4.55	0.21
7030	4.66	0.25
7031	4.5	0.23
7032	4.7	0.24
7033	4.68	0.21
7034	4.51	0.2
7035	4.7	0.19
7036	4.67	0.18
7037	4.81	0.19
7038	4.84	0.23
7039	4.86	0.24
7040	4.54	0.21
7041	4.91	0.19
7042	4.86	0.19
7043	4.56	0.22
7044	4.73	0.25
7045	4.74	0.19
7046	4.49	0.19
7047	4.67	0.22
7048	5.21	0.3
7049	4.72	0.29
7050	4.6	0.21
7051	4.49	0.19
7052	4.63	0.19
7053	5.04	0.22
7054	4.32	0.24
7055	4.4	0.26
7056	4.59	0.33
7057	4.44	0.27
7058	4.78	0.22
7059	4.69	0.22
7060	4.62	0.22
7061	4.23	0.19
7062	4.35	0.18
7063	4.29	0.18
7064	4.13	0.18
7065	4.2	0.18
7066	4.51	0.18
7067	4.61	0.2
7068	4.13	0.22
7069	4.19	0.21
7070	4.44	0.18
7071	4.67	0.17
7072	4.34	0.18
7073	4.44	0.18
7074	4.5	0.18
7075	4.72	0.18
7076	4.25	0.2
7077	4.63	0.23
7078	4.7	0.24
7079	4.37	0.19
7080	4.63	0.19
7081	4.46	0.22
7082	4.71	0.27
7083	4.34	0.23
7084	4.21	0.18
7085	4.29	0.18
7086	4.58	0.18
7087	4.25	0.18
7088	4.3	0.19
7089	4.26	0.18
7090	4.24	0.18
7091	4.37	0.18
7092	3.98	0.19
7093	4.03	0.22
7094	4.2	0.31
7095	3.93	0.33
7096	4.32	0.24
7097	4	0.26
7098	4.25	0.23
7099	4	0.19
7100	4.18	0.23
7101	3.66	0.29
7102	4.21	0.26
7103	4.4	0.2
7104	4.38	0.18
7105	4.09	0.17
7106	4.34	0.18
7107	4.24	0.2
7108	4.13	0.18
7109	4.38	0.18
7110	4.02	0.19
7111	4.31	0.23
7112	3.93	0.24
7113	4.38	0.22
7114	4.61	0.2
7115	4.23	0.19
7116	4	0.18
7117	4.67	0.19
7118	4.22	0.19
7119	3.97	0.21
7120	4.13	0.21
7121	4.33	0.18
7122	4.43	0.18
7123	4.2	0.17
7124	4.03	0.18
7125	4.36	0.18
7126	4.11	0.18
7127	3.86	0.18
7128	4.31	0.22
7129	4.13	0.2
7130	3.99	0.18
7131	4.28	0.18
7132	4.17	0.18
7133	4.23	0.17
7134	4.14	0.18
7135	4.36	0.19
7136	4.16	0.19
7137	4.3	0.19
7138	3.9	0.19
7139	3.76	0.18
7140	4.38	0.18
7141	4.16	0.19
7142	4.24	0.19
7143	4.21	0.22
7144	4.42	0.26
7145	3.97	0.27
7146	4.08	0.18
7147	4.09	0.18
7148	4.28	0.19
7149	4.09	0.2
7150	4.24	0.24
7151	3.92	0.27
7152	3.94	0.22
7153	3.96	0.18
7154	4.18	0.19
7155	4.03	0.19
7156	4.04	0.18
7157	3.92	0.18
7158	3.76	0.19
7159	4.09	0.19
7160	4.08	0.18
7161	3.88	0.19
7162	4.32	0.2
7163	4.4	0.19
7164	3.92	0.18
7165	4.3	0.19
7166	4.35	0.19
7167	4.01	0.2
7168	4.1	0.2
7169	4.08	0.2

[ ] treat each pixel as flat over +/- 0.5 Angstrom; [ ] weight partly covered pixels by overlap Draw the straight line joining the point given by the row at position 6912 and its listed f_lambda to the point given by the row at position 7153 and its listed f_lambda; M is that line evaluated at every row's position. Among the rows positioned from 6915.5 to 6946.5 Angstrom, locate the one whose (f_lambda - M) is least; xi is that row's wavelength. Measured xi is 6933 Angstrom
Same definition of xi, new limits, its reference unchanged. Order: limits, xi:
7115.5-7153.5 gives 7139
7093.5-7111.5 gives 7101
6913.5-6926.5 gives 6915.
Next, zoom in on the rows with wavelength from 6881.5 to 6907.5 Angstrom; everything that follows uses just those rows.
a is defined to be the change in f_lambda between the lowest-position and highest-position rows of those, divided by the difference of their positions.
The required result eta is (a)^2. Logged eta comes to 0.0003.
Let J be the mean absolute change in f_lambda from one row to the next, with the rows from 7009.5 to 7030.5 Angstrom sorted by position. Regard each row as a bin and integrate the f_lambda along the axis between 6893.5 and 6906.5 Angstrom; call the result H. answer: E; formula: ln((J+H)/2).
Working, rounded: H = 61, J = 0.15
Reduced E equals 3.4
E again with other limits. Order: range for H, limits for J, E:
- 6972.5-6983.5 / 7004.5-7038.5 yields 3.2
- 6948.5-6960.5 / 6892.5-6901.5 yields 3.3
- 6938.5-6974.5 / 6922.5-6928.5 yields 4.4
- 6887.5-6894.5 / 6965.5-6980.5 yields 2.8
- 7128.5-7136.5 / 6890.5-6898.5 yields 2.8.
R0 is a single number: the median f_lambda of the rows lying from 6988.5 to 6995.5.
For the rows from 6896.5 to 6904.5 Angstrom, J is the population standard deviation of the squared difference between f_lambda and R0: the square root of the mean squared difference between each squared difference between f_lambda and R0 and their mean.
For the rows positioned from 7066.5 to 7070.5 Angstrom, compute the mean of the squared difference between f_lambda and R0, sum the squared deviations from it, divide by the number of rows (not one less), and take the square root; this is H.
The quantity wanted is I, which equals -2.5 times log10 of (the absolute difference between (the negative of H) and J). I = 1.83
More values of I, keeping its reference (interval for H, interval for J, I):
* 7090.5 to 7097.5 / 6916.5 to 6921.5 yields 1.89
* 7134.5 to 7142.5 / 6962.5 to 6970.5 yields 0.95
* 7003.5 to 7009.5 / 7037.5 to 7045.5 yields 2.73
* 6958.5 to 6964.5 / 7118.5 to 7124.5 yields 1.90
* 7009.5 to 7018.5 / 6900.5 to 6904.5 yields 3.25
